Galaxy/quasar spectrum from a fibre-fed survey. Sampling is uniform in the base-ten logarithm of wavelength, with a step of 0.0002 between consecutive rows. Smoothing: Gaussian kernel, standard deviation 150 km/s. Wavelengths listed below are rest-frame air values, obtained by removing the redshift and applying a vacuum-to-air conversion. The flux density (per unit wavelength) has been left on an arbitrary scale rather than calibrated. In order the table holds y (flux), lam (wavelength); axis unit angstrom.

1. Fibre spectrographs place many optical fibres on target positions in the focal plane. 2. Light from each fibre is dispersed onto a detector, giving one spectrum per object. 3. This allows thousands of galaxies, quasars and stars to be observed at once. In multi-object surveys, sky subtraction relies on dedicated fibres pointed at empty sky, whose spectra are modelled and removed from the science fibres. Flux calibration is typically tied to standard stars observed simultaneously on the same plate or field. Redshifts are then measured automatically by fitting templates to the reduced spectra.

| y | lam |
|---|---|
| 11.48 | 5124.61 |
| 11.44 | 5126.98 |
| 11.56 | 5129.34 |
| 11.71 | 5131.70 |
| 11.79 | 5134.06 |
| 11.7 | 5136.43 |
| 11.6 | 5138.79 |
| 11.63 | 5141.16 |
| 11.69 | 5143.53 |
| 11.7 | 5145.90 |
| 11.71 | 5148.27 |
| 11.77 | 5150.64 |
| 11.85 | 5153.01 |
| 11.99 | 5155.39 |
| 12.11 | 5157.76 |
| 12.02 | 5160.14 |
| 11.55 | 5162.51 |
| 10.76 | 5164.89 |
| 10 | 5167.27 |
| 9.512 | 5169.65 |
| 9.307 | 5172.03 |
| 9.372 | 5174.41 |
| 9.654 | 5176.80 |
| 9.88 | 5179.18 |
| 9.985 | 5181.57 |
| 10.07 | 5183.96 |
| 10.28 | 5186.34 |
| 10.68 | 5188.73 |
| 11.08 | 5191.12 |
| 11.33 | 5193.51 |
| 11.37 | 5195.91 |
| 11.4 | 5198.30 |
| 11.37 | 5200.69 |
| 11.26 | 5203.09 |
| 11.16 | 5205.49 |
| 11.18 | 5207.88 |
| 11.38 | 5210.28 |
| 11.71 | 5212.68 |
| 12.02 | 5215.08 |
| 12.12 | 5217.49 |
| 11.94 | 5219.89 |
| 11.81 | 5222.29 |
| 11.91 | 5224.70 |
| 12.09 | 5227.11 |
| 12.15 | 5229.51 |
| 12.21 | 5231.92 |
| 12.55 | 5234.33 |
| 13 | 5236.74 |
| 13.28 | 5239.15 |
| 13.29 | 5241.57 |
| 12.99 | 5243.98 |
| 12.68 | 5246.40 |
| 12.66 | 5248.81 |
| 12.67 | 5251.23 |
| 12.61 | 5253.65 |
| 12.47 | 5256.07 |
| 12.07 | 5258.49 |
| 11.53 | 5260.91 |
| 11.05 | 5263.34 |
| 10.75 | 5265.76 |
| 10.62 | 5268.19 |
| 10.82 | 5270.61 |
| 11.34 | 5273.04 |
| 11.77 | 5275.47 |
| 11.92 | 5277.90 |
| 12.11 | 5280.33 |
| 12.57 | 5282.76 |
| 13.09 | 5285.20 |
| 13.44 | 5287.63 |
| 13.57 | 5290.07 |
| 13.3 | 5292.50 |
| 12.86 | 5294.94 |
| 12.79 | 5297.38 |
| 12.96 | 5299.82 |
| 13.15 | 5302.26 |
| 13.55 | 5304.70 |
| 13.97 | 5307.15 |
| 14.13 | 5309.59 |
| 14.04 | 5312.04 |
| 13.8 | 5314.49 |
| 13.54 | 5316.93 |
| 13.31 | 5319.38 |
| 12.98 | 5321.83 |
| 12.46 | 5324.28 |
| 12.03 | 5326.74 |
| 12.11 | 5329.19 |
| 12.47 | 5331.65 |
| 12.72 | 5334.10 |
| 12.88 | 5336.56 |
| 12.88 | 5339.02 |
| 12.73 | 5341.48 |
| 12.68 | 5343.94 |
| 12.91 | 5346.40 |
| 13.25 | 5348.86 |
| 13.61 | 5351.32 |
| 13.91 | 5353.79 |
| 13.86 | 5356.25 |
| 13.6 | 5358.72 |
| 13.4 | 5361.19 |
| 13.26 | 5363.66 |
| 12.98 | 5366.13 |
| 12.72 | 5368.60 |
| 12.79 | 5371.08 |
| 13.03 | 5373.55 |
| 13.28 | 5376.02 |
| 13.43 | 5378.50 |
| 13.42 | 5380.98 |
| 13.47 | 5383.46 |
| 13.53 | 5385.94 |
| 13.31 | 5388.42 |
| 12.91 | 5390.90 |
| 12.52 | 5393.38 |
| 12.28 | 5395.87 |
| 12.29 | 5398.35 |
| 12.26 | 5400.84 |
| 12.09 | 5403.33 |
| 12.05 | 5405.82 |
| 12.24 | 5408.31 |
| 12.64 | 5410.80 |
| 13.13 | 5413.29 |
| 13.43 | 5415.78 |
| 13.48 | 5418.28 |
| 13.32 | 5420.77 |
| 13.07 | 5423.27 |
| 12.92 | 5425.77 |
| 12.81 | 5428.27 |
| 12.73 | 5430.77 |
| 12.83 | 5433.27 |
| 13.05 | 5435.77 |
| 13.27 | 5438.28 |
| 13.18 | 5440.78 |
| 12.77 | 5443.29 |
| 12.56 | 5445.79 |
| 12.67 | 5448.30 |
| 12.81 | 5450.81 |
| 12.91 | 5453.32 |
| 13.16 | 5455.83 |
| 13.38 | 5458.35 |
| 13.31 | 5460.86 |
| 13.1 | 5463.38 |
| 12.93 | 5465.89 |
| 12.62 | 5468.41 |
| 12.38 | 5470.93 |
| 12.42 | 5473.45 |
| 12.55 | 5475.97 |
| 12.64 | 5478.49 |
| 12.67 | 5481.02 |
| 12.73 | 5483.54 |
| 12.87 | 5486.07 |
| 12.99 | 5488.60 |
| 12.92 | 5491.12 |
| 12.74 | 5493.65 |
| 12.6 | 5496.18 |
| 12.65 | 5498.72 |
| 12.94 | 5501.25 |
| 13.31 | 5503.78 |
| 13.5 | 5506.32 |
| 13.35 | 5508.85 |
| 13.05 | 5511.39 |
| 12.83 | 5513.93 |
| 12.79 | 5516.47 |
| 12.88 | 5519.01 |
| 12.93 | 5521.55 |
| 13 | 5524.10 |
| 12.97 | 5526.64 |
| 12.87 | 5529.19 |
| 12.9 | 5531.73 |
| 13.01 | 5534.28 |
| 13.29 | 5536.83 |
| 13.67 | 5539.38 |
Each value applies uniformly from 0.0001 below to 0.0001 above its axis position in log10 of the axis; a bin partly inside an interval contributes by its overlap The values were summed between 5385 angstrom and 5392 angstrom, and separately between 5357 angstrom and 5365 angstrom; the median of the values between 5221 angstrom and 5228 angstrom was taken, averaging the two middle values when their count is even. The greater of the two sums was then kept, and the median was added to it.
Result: 52.2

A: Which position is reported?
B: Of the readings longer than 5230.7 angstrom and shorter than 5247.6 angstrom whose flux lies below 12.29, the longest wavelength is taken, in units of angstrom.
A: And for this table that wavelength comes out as 5231.92 angstrom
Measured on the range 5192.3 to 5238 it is 5231.92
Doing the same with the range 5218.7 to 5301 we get 5280.33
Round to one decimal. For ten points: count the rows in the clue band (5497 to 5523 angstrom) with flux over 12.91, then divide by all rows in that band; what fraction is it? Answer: 0.6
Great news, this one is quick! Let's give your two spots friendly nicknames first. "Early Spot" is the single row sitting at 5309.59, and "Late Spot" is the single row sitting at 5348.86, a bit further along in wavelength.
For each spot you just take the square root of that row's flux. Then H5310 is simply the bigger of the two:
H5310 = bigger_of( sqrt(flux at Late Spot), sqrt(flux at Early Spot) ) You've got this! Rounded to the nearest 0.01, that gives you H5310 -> 3.76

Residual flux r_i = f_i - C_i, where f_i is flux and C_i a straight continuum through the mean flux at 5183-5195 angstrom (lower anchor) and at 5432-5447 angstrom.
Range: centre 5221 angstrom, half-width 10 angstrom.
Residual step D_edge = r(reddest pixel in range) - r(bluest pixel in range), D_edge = 0.3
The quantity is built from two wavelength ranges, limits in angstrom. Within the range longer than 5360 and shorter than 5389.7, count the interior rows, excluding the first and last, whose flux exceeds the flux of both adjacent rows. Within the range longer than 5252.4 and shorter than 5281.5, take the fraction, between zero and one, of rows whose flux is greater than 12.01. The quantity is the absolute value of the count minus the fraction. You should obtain 1.7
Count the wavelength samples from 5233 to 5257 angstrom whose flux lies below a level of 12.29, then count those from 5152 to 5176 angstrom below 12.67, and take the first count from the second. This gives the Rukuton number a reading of 10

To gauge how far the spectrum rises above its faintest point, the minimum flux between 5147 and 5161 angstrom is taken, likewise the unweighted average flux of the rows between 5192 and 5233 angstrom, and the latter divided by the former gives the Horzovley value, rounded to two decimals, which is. 1.00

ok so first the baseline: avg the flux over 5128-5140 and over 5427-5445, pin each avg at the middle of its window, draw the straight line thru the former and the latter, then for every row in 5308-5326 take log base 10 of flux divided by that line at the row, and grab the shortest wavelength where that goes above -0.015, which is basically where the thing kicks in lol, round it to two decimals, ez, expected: 5309.59 angstrom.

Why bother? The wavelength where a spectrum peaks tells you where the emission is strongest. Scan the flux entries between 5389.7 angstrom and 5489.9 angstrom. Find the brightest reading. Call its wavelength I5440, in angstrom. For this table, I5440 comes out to 5418.28 angstrom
